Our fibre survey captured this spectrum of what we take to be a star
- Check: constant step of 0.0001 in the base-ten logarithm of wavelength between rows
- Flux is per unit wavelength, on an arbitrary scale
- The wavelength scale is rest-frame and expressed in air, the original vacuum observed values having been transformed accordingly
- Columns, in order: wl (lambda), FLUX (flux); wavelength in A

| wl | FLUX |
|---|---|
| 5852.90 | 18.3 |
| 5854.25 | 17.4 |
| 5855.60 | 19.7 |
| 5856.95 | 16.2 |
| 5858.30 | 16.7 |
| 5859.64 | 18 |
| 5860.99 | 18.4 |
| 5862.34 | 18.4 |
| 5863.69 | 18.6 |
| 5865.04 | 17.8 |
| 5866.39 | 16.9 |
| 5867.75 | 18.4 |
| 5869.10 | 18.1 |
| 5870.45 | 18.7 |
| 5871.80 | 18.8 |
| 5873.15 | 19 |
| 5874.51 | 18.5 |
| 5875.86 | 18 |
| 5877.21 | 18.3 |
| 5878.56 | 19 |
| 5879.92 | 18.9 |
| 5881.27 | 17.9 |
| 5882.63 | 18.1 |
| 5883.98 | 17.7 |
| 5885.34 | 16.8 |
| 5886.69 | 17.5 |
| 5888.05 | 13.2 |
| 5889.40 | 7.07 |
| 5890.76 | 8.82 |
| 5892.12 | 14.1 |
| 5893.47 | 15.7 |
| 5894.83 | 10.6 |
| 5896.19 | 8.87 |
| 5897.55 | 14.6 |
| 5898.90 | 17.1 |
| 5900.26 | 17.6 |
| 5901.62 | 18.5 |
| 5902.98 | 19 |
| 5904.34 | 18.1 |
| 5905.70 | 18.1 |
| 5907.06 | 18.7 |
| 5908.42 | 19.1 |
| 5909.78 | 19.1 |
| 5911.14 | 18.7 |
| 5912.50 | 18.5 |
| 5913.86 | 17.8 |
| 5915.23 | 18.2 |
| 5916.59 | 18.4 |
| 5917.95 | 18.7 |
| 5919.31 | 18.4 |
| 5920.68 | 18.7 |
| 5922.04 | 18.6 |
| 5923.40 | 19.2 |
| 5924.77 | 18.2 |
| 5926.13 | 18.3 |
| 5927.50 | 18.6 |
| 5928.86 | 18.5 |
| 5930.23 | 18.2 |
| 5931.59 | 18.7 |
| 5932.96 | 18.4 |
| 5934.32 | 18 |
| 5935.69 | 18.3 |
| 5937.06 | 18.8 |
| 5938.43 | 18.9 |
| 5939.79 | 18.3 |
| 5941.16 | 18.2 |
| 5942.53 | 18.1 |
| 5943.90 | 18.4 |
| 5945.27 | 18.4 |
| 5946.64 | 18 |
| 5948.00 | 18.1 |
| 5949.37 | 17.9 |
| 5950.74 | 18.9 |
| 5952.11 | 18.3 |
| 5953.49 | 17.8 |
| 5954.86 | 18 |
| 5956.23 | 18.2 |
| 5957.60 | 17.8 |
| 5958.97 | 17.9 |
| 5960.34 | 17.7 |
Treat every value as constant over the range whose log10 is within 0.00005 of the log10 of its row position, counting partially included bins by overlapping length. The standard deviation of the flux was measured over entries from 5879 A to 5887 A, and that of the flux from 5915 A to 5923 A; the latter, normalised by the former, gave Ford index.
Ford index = 0.3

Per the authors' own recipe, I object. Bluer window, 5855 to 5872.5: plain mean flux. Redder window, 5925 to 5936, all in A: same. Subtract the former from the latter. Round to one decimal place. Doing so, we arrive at 0.3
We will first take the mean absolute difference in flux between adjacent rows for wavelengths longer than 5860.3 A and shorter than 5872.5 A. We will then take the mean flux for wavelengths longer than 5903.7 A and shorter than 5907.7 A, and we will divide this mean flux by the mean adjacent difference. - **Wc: 33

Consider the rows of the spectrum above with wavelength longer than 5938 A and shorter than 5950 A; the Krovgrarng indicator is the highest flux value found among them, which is 18.9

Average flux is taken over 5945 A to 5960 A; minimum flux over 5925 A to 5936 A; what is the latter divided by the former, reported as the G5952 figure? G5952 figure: 1.0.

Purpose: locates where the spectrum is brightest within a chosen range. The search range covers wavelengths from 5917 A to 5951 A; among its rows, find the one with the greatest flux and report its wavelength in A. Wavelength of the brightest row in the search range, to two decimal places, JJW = 5923.40 A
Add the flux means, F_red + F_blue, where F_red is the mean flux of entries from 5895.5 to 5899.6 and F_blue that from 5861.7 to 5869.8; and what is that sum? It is 31.6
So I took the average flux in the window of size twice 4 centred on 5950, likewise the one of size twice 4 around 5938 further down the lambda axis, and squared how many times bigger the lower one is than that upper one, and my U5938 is 1.03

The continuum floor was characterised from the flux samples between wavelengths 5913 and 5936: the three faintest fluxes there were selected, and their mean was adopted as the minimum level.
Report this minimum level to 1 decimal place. 18.0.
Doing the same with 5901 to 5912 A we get 18.2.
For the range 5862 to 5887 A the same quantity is 17.1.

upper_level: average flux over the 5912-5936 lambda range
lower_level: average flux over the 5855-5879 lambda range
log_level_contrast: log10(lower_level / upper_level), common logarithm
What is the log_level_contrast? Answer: -0.01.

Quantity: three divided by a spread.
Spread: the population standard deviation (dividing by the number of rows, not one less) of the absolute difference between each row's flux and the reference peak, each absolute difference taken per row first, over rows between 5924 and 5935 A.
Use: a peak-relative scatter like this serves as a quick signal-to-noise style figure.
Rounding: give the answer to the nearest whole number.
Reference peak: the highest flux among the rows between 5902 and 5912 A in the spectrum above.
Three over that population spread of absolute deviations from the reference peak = 14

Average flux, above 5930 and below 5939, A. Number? 18.5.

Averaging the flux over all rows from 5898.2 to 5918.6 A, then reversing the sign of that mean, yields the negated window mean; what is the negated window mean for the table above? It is -18.37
